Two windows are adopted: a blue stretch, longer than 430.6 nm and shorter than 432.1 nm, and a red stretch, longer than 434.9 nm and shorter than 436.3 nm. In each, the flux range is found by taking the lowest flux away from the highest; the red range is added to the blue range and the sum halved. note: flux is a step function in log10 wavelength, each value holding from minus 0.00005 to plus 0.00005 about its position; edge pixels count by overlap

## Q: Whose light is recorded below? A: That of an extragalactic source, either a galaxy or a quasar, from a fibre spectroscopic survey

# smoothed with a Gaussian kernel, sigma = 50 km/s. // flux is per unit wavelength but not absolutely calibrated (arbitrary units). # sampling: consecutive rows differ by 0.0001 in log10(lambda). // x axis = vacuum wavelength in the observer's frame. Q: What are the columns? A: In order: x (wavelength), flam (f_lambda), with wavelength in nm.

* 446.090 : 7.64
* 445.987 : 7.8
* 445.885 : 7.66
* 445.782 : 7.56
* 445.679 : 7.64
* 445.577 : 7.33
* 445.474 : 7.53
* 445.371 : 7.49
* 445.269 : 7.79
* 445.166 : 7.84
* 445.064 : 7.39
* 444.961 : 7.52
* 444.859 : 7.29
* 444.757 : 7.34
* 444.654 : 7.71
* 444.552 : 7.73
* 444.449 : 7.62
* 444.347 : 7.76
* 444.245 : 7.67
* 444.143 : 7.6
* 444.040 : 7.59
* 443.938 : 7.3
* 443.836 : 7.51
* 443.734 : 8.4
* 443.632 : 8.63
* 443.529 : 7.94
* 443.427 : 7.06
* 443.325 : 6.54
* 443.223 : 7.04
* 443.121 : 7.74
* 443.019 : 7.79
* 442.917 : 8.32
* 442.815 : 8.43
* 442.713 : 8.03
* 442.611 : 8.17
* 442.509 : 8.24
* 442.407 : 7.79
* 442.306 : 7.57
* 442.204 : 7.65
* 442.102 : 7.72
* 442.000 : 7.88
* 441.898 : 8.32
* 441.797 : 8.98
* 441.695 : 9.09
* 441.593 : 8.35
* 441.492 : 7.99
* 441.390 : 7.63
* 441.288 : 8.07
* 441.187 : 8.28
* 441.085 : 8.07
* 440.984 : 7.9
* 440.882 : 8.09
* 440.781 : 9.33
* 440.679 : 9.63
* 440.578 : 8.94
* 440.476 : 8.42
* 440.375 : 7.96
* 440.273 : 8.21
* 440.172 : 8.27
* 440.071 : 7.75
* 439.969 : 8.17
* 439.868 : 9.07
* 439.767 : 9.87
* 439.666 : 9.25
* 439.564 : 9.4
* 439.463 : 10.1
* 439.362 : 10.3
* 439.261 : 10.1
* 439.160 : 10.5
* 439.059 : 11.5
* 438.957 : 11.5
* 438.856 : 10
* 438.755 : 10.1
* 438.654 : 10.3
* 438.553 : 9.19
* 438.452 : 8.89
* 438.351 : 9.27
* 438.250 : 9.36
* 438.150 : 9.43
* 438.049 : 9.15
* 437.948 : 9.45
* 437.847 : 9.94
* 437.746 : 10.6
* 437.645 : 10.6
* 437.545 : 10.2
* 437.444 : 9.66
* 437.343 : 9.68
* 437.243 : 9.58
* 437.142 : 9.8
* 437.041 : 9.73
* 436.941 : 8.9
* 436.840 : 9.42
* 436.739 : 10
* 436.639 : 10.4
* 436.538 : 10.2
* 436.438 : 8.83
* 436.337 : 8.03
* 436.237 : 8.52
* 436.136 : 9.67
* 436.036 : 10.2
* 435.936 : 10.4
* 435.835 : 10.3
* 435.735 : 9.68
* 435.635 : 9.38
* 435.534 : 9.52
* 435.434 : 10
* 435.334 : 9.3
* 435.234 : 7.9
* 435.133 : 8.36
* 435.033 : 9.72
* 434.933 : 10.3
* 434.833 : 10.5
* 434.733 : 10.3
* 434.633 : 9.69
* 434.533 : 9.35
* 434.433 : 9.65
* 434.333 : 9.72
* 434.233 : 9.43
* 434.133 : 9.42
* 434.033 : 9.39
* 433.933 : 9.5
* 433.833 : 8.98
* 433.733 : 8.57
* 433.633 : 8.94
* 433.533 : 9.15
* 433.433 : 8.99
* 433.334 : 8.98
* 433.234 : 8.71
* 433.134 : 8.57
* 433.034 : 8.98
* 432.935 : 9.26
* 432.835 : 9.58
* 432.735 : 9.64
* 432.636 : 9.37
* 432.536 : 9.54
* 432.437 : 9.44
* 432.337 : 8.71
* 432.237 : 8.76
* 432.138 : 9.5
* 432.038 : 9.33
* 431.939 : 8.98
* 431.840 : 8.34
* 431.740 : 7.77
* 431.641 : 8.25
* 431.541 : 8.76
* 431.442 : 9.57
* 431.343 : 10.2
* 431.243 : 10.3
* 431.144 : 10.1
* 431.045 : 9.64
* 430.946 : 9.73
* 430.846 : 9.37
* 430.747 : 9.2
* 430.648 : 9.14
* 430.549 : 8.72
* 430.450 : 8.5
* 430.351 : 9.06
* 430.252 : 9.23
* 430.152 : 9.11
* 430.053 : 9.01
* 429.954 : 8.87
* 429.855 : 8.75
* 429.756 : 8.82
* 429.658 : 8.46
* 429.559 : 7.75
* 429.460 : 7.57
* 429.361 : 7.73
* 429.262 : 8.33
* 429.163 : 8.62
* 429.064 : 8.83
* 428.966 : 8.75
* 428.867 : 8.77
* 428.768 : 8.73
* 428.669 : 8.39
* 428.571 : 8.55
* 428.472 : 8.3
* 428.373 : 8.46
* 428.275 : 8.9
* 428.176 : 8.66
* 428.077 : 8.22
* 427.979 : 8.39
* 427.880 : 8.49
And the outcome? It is 2.5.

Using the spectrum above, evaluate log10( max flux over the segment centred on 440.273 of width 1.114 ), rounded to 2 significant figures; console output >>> 0.99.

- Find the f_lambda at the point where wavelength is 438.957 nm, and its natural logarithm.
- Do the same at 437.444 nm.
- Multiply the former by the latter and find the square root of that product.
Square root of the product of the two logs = 2.35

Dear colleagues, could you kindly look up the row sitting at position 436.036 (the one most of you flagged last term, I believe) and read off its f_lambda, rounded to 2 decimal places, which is 10.20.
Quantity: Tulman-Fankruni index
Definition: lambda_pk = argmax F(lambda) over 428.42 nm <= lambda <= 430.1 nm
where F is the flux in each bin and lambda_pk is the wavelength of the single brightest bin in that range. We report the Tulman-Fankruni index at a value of 430.053 nm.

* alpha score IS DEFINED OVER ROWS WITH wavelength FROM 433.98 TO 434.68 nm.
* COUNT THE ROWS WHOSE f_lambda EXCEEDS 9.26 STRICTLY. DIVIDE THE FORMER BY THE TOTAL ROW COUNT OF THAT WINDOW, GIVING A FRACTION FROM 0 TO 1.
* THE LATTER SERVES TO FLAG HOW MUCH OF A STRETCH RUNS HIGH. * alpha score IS 1.00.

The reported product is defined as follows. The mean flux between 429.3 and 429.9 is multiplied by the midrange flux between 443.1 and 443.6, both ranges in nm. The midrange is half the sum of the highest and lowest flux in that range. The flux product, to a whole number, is 59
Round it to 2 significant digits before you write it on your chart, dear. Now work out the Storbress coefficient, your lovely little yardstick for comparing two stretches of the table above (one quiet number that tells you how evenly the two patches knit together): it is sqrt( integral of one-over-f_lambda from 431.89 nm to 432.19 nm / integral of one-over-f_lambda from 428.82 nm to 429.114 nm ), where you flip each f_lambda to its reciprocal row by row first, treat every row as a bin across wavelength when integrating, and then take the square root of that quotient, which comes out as 0.98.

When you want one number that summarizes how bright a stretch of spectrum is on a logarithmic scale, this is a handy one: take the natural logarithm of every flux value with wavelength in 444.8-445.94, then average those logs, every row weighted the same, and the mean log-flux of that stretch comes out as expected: 2.02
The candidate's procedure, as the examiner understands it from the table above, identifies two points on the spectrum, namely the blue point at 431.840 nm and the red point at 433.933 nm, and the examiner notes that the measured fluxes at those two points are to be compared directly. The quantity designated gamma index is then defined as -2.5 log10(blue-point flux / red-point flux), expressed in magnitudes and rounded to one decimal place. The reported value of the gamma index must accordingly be 0.1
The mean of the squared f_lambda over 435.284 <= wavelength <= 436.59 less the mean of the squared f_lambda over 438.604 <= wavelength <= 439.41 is -20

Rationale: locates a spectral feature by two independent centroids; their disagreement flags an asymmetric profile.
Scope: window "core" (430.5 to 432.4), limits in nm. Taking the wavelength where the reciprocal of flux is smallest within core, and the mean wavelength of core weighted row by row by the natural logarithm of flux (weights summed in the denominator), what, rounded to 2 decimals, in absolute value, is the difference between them 0.19 nm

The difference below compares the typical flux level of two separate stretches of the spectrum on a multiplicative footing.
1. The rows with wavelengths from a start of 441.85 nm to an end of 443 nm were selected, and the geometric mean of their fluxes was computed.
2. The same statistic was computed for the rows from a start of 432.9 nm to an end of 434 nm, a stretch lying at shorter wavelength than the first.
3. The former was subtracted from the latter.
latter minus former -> 0.96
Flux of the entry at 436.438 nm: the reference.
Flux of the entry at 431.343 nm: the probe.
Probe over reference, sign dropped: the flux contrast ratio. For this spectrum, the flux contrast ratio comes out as 1.16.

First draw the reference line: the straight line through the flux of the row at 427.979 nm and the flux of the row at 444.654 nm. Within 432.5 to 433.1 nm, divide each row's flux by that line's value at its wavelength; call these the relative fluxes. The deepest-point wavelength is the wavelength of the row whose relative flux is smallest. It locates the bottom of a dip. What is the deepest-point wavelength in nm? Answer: 433.034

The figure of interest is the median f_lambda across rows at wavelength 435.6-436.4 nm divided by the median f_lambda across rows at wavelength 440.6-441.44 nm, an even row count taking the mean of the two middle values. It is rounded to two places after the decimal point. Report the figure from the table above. 1.20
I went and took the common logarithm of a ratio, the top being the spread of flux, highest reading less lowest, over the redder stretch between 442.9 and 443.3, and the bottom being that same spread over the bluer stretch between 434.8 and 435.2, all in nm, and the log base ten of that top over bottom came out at -0.2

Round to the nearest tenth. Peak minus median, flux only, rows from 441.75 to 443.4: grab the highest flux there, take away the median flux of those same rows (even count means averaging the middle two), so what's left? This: 1.1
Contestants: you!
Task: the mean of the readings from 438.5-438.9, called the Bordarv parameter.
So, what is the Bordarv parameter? 9.9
